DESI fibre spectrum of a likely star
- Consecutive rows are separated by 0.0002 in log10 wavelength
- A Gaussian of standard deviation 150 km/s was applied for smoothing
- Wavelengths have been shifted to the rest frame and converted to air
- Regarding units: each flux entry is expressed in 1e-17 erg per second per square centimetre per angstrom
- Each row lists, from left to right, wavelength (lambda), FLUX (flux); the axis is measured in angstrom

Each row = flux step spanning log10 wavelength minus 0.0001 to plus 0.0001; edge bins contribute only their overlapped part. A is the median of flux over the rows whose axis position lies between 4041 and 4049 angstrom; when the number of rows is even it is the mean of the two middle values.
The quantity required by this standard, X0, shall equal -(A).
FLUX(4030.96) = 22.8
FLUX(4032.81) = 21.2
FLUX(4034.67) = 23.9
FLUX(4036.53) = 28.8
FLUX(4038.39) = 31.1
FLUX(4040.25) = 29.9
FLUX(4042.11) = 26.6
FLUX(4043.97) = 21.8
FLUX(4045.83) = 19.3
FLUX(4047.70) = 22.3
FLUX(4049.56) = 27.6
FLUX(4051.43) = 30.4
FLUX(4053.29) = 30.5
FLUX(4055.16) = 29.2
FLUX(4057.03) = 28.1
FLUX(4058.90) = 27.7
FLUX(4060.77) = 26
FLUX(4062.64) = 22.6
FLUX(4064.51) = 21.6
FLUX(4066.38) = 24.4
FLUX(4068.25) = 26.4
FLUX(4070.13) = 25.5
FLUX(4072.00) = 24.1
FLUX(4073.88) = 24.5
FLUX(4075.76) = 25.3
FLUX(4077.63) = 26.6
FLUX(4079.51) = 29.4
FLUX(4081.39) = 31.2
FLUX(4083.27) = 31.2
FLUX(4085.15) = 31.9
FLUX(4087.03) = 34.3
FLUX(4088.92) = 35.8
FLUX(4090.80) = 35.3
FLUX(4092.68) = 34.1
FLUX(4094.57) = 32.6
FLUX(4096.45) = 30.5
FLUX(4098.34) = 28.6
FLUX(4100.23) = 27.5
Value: -22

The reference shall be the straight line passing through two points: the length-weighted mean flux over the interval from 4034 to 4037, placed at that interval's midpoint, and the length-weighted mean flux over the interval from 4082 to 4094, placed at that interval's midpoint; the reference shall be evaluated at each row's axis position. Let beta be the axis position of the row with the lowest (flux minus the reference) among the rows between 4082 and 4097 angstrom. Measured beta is 4096.45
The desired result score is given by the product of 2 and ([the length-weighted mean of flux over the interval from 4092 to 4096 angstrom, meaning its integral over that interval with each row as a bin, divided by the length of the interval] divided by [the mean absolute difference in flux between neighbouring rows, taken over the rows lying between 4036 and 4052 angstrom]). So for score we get 21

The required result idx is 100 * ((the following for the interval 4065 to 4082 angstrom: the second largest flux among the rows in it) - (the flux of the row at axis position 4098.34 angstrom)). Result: 80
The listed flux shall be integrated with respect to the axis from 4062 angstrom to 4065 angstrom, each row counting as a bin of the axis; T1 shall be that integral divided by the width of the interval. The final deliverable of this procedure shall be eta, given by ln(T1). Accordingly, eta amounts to 3.10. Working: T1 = 22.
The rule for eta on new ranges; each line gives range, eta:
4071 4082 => 3.29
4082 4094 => 3.52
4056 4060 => 3.33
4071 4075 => 3.19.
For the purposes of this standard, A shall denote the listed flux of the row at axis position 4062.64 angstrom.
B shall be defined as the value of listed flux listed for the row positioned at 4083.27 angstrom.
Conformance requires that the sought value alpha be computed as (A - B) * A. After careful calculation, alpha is -194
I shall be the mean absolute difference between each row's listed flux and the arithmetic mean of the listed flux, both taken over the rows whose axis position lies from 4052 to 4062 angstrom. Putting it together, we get 1.2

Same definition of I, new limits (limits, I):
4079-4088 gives 1.2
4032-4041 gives 3.5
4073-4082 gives 2.3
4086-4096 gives 0.9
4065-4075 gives 0.8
